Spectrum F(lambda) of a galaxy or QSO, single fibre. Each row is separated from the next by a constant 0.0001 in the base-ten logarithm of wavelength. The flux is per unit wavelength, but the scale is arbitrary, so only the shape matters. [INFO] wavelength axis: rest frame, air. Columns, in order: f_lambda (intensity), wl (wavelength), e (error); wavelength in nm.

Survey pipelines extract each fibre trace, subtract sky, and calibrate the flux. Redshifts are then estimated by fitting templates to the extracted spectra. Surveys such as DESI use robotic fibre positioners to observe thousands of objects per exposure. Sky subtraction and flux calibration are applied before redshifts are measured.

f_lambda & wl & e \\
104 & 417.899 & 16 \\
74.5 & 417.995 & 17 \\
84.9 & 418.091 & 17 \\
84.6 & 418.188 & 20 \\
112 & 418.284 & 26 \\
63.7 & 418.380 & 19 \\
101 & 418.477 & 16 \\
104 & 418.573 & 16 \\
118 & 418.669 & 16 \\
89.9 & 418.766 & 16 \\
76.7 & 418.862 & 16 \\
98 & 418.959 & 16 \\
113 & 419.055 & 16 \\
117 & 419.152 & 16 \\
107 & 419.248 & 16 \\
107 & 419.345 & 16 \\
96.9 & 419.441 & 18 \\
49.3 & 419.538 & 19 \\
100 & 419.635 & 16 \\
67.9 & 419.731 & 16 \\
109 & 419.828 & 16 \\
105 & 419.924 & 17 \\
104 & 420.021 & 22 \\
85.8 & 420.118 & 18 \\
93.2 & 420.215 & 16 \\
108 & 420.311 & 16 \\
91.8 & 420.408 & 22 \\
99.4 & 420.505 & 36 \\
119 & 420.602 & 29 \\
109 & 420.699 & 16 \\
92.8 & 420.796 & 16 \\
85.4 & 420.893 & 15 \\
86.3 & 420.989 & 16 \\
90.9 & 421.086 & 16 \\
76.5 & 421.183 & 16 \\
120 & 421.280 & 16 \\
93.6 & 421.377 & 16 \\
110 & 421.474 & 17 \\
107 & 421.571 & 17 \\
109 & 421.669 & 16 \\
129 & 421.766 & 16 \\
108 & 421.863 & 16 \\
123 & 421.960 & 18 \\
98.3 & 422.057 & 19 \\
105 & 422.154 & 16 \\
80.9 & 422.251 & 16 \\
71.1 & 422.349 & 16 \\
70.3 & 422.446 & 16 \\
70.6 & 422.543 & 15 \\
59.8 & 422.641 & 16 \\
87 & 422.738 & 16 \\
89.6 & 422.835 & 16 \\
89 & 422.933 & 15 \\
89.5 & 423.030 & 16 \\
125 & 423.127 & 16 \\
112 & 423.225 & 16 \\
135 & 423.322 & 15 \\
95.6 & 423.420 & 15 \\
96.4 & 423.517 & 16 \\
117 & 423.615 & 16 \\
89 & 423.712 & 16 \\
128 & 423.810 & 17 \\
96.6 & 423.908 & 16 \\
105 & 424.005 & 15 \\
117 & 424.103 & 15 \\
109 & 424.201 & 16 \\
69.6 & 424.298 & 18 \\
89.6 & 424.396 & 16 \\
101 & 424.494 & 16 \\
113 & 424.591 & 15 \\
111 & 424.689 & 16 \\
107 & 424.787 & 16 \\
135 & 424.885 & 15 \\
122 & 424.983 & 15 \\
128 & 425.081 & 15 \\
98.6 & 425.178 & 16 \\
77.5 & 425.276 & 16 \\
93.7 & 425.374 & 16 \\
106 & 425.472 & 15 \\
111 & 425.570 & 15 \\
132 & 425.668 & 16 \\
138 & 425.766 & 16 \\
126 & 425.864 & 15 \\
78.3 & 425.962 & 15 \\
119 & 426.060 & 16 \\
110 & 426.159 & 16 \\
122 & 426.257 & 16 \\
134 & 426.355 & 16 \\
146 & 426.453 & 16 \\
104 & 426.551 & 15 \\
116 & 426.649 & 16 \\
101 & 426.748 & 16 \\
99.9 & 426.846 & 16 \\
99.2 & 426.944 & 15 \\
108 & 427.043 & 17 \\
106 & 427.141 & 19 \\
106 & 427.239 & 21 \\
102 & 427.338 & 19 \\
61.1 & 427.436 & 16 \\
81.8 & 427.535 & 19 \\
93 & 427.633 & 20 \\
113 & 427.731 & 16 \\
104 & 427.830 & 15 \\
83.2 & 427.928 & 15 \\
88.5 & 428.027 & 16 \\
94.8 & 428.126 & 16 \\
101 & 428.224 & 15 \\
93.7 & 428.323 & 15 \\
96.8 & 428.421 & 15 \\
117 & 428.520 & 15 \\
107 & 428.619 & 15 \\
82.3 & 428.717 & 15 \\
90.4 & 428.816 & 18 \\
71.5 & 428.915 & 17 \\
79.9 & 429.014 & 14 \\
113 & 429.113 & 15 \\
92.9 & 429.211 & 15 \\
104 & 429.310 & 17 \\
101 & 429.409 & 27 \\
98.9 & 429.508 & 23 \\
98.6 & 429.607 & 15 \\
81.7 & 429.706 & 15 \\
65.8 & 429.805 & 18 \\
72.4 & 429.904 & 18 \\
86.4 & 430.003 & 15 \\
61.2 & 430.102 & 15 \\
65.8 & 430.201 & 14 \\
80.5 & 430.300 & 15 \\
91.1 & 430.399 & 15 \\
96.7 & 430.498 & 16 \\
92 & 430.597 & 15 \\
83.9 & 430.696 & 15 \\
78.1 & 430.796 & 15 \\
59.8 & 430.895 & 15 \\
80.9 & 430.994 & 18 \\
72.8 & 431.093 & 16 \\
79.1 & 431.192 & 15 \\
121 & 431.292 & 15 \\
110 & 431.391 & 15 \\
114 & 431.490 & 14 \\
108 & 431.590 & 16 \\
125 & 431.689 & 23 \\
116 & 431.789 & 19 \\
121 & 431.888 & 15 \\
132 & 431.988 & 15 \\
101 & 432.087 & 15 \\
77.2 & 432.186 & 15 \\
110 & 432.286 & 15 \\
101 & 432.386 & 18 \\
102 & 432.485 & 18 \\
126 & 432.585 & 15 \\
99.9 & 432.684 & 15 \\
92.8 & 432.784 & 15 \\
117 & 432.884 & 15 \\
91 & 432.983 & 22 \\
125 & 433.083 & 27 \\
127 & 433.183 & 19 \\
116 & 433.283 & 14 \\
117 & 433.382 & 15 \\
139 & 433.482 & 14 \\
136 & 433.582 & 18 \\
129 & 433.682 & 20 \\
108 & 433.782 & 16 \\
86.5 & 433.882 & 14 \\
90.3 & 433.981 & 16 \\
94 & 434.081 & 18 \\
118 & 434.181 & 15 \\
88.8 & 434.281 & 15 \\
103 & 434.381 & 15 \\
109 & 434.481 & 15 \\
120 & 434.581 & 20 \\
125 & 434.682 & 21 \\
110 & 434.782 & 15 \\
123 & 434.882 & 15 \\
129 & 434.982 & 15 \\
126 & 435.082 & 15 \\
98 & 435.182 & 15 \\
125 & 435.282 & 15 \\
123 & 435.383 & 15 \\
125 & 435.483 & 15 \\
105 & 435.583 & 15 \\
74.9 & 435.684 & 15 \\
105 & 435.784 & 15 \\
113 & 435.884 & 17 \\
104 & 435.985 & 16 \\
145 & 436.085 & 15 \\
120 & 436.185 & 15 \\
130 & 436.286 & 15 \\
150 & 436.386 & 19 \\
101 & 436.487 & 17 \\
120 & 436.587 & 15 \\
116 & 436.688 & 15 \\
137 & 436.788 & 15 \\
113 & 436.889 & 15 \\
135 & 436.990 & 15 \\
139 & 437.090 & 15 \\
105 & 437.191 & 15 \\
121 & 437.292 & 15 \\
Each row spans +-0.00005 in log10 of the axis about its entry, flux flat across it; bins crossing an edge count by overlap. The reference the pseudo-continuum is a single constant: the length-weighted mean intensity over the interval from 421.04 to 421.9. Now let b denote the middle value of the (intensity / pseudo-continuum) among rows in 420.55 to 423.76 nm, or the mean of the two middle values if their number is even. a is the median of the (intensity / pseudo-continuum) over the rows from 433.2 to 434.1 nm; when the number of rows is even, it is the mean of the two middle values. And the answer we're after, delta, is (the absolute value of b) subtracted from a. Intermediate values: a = 1.11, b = 0.912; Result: 0.19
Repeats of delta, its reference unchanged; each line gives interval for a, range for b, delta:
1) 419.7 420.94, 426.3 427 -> -0.04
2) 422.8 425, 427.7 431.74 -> 0.14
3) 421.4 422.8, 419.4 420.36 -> 0.03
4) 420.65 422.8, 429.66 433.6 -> -0.07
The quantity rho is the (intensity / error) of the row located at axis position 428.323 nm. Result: 6.2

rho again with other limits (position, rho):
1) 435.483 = 8.3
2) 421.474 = 6.5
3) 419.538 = 2.6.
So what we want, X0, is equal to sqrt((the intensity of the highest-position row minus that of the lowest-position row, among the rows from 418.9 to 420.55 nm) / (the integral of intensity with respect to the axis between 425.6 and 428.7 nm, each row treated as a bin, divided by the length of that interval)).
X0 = 0.12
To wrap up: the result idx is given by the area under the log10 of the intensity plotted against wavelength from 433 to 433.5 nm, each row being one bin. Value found 1.04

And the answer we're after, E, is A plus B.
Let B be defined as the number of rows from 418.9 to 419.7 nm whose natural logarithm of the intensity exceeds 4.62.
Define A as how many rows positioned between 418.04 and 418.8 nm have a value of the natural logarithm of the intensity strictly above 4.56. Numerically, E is 8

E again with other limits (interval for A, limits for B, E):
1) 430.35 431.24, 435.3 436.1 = 8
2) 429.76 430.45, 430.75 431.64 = 4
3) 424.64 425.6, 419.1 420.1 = 14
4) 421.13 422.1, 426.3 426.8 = 12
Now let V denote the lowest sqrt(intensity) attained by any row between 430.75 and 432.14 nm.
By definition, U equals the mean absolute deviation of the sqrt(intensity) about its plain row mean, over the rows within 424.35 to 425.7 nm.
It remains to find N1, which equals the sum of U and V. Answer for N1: 8.3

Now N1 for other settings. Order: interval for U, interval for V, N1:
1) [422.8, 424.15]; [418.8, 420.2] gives 7.7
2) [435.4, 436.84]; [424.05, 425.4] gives 9.0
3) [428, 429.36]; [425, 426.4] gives 9.3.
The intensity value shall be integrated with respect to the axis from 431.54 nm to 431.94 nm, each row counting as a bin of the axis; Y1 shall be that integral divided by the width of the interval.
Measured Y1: 117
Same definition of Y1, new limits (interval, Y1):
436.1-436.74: 124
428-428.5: 97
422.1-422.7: 77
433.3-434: 116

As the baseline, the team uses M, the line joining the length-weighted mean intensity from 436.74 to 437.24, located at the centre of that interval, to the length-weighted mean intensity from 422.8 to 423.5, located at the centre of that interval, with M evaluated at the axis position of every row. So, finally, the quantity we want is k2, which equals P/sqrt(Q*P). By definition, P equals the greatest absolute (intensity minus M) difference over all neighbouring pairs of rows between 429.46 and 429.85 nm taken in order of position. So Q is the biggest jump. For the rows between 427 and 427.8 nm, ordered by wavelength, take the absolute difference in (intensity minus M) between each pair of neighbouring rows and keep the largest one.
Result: 0.64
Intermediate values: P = 17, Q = 41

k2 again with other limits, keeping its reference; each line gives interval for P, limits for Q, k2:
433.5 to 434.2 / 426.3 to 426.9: 0.75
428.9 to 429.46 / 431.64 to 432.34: 1.00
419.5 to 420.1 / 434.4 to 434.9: 1.83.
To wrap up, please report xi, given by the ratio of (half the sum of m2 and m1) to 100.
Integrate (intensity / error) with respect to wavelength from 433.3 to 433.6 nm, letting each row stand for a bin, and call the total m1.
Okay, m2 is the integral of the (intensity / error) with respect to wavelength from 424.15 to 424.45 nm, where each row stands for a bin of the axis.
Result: 0.021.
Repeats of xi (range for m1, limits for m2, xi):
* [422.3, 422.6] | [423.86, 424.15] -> 0.017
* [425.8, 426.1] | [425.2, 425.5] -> 0.019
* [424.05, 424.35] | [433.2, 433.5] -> 0.022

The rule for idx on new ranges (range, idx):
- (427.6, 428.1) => 0.99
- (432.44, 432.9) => 0.93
